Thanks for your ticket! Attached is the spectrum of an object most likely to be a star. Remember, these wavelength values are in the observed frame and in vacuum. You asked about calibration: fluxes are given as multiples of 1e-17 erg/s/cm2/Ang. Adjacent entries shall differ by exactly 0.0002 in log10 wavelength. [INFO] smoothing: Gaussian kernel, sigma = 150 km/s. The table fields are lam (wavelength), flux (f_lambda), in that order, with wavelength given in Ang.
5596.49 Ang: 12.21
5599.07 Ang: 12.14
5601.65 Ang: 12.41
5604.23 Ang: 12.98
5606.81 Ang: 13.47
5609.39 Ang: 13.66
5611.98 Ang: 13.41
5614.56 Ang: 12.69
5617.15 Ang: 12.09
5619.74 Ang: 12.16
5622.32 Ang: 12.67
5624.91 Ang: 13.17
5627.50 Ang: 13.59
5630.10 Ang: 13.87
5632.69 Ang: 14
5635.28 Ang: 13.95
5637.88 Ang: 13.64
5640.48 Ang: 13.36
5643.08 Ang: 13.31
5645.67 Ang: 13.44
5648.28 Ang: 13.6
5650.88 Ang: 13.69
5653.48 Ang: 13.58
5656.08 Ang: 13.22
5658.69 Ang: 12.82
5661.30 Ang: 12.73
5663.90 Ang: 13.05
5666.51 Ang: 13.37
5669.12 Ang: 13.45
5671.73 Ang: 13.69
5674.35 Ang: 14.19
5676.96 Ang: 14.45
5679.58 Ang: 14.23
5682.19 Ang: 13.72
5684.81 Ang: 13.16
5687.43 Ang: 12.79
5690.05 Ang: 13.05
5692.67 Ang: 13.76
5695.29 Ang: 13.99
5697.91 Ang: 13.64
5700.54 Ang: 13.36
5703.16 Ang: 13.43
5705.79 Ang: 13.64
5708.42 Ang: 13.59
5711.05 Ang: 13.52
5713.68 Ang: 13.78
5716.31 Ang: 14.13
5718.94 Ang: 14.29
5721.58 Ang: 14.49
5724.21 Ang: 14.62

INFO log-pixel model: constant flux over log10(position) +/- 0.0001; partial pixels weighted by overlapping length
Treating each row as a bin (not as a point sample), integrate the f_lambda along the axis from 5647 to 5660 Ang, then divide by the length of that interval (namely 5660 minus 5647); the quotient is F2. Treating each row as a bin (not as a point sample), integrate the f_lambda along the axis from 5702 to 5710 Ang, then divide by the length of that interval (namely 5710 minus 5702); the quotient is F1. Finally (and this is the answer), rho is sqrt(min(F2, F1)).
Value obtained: 3.66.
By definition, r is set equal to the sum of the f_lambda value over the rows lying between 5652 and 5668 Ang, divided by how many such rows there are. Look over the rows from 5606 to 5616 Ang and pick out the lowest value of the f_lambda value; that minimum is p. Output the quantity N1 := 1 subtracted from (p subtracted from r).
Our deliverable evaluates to -0.6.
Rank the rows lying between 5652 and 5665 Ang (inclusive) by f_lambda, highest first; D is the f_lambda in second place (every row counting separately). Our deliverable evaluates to 13.22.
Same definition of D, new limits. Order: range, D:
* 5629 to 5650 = 13.95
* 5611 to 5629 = 13.41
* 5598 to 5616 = 13.47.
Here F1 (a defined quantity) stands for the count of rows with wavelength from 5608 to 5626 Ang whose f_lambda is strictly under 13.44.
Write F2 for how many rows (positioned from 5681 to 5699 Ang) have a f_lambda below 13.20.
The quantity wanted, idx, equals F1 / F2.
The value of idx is 2.0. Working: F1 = 6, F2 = 3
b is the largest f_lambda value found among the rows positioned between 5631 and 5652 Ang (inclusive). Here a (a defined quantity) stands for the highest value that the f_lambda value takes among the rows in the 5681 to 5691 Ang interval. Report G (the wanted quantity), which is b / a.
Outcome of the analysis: 1.02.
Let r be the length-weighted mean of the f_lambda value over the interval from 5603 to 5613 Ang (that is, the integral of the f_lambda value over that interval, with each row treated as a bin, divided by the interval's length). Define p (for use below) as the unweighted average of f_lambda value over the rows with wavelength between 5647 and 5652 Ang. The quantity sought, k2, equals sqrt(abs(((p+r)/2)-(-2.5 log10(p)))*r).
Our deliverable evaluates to 14.8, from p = 13.6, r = 13.4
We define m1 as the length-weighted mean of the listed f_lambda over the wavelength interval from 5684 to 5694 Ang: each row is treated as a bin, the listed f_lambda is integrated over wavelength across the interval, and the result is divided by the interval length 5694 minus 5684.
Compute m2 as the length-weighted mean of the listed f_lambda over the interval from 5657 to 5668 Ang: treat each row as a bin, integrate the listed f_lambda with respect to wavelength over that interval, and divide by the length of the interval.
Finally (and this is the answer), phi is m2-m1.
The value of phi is -0.2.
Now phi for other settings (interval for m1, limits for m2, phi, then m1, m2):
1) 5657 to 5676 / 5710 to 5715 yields 0.3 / 13.3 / 13.7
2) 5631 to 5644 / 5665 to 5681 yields 0.2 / 13.7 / 13.9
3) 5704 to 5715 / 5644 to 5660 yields -0.2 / 13.6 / 13.4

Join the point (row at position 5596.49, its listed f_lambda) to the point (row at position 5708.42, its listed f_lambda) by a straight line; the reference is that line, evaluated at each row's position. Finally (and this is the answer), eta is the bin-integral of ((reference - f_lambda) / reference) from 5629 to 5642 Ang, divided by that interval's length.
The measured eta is -0.084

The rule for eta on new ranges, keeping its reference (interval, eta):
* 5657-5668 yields 0.001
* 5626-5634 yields -0.094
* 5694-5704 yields -0.010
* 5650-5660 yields -0.030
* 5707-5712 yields 0.003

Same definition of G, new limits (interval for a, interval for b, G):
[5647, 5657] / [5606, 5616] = 1.00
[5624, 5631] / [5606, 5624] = 0.98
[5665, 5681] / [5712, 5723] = 1.00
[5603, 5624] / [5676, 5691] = 1.06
